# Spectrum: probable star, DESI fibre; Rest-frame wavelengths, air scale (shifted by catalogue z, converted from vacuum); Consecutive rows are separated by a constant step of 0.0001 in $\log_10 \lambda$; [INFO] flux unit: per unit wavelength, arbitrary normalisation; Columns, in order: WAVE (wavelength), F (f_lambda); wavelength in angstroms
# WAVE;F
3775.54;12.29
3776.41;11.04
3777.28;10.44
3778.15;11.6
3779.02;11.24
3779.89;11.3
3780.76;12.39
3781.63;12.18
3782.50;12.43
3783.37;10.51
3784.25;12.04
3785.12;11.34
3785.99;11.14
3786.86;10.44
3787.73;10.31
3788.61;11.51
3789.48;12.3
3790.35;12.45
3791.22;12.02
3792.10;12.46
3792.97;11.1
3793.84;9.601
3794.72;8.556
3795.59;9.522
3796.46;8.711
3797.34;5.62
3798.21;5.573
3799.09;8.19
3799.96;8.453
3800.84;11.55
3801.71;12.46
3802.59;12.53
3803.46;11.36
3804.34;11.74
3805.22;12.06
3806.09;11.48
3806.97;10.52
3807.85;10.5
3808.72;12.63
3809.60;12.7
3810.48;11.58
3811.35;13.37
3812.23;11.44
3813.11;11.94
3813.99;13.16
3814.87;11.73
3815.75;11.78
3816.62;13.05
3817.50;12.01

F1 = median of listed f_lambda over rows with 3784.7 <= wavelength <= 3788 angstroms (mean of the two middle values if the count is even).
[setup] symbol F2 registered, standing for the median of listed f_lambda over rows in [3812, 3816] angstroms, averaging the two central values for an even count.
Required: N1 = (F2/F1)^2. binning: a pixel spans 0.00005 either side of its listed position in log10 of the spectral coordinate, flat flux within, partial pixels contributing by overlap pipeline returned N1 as 1.19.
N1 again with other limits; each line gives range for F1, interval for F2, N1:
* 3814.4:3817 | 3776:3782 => 0.92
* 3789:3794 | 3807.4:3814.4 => 1.02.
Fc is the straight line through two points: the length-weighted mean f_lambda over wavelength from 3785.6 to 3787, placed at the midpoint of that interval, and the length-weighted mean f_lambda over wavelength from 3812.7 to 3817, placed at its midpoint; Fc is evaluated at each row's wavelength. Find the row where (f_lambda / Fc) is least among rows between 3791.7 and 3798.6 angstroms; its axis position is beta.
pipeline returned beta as 3798.21 angstroms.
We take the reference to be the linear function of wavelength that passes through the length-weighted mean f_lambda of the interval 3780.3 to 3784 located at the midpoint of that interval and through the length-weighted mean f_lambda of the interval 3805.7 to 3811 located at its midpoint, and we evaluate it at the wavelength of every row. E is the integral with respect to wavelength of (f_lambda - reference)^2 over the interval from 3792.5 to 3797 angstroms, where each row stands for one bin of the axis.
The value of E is 29.1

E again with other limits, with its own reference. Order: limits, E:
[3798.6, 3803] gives 22.9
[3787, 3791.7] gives 3.3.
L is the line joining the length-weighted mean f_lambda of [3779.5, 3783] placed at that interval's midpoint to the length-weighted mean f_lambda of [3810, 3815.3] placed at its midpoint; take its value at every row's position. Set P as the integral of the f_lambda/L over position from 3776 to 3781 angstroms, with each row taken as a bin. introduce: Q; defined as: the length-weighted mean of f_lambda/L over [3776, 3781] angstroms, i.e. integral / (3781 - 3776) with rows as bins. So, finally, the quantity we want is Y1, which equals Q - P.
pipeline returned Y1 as -3.75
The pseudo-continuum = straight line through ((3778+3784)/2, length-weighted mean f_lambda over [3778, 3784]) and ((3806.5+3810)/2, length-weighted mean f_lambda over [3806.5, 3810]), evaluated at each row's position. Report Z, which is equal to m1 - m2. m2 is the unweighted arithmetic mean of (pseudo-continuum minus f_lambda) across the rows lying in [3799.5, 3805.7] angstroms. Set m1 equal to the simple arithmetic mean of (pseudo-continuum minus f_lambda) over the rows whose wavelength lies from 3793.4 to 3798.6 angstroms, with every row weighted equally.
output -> 3.5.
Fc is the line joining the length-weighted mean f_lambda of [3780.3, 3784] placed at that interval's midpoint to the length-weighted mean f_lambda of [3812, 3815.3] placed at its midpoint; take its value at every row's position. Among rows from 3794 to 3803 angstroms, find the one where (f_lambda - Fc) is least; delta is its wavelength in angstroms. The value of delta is 3798.21 angstroms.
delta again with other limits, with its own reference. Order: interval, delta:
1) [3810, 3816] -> 3812.23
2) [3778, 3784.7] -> 3783.37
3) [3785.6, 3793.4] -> 3787.73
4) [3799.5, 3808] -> 3799.96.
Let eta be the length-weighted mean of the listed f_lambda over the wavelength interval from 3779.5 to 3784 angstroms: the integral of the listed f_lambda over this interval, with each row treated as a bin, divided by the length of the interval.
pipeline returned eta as 11.8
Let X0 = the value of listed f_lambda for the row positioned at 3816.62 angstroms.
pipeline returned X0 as 13.05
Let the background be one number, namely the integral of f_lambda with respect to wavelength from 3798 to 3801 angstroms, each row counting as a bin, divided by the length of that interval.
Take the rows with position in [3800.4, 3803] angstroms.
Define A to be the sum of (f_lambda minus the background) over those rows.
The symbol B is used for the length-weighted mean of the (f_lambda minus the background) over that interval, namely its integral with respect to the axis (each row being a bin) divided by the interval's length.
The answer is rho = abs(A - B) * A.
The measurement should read 88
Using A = 11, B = 3.8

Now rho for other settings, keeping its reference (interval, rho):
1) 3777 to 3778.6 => 14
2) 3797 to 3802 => 3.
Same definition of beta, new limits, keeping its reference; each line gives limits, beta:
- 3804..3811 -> 3807.85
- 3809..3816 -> 3812.23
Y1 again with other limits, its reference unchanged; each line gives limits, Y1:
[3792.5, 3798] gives -3.25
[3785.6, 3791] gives -4.15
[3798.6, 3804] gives -3.88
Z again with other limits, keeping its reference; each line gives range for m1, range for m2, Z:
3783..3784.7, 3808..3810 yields 1.5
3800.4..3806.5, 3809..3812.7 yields 0.4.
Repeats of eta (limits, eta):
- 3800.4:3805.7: 12.0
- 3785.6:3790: 11.2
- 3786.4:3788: 10.4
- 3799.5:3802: 10.7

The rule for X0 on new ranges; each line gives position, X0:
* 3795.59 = 9.522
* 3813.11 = 11.94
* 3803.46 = 11.36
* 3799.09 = 8.19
